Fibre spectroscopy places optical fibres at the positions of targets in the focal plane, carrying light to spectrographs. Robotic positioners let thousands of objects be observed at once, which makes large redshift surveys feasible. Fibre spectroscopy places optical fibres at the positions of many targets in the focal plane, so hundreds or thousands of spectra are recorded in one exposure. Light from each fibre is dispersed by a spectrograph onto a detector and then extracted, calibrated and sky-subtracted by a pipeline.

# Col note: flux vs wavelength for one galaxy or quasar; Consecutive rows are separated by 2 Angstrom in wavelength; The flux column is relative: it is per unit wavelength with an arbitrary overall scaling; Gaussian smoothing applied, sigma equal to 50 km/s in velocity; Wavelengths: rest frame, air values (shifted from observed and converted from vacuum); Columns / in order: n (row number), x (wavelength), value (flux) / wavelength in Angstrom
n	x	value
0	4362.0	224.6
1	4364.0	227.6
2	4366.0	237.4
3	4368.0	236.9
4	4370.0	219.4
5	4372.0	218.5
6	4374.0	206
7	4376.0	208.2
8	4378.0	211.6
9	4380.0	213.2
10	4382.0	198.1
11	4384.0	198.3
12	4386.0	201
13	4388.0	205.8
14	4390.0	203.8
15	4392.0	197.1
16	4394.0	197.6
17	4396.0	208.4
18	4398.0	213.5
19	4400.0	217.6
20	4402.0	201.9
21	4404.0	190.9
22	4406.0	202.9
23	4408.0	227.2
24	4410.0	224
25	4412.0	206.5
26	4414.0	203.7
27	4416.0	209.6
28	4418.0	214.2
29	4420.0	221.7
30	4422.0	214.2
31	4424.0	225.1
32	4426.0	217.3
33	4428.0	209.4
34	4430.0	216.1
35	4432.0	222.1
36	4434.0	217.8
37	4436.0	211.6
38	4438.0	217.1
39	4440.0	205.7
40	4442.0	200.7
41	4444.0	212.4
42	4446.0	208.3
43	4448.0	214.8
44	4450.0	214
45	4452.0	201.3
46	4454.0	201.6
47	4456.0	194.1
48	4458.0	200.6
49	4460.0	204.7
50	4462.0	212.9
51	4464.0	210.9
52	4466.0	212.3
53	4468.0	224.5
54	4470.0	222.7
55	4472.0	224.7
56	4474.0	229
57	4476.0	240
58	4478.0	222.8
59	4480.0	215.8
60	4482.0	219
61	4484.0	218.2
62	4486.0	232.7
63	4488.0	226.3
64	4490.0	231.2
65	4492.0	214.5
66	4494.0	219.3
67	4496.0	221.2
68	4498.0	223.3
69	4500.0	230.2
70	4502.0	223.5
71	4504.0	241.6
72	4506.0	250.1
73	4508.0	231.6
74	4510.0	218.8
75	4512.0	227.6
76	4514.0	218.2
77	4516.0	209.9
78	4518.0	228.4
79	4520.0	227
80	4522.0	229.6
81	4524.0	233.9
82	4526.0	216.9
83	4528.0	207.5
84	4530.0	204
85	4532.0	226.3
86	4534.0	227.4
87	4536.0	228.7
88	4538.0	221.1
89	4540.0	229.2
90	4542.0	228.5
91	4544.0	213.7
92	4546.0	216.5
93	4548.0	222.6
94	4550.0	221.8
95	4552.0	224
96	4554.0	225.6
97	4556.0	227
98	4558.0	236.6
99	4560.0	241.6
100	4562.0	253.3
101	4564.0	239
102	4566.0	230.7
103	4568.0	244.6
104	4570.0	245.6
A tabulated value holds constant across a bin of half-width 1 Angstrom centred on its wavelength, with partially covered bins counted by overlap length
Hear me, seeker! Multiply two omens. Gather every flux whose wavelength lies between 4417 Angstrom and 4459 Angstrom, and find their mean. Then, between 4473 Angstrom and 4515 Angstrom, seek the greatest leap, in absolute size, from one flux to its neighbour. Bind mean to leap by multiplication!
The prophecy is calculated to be 3912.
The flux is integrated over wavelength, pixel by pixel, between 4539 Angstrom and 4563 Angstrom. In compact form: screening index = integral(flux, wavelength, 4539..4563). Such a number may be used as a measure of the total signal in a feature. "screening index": 5481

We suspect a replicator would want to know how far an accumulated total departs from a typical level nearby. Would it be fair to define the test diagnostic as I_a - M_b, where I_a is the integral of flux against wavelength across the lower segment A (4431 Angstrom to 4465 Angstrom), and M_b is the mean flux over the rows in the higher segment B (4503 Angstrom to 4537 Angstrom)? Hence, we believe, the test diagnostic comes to 6876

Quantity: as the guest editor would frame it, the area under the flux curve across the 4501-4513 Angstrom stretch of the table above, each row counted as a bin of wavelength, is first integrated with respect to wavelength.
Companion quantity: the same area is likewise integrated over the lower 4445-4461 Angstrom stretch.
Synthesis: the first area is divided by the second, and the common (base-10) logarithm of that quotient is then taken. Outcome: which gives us -0.1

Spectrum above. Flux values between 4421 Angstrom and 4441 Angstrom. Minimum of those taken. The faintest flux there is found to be 205.7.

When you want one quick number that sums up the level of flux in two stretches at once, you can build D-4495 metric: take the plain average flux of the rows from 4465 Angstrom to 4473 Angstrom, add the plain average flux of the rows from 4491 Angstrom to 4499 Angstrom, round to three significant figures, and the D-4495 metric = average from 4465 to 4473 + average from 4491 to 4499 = 441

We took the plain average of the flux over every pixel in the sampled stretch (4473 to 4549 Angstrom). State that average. 224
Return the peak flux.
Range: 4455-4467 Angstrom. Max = 212.9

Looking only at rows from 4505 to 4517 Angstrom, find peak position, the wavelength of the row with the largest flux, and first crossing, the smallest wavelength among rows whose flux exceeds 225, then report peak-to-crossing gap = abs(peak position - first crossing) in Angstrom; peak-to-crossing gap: 0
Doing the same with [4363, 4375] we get 2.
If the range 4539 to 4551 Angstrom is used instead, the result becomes 0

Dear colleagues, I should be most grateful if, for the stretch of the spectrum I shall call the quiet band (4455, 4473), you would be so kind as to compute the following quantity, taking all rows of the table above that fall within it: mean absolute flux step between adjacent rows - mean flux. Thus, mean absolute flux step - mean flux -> -207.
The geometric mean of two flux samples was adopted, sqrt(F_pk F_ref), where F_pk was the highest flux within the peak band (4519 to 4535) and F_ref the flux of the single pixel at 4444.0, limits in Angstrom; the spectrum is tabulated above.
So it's 223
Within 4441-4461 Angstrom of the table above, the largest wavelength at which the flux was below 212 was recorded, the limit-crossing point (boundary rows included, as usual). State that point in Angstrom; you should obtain 4460.0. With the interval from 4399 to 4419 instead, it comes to 4416.0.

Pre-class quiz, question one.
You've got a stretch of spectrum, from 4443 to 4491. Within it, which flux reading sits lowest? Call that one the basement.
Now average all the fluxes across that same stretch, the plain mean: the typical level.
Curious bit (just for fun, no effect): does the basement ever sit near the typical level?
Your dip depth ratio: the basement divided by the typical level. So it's 0.897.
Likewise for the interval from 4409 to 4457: 0.916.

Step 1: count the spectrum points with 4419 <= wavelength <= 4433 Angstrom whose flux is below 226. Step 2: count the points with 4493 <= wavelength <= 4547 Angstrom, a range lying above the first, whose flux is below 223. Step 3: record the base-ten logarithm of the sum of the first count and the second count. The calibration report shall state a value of 1.3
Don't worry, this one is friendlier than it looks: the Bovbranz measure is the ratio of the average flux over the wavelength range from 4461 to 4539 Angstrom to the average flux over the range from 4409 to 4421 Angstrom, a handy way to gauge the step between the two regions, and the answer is 1.05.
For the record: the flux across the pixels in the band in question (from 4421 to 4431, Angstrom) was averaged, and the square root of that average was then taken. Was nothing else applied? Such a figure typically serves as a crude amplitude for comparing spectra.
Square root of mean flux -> 14.7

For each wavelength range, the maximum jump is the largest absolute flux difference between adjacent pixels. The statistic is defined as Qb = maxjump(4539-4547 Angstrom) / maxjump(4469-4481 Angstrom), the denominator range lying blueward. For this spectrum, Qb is 0.86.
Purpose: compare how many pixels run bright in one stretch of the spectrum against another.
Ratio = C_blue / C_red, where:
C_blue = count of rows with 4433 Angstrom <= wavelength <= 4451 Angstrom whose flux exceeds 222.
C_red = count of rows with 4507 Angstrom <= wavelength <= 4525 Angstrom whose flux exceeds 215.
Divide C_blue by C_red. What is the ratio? 0.00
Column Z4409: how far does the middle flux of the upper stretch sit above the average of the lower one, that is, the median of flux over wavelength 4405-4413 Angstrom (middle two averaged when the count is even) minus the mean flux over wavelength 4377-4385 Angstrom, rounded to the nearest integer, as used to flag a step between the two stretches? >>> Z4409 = 10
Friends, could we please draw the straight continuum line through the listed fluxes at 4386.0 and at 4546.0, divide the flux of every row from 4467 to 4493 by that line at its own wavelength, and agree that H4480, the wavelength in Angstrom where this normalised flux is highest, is 4476.0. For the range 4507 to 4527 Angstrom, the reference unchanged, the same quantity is 4524.0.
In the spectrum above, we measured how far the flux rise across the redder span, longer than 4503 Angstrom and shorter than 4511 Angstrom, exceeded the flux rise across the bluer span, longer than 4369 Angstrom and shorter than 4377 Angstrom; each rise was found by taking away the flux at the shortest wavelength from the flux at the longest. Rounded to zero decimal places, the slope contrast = -12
